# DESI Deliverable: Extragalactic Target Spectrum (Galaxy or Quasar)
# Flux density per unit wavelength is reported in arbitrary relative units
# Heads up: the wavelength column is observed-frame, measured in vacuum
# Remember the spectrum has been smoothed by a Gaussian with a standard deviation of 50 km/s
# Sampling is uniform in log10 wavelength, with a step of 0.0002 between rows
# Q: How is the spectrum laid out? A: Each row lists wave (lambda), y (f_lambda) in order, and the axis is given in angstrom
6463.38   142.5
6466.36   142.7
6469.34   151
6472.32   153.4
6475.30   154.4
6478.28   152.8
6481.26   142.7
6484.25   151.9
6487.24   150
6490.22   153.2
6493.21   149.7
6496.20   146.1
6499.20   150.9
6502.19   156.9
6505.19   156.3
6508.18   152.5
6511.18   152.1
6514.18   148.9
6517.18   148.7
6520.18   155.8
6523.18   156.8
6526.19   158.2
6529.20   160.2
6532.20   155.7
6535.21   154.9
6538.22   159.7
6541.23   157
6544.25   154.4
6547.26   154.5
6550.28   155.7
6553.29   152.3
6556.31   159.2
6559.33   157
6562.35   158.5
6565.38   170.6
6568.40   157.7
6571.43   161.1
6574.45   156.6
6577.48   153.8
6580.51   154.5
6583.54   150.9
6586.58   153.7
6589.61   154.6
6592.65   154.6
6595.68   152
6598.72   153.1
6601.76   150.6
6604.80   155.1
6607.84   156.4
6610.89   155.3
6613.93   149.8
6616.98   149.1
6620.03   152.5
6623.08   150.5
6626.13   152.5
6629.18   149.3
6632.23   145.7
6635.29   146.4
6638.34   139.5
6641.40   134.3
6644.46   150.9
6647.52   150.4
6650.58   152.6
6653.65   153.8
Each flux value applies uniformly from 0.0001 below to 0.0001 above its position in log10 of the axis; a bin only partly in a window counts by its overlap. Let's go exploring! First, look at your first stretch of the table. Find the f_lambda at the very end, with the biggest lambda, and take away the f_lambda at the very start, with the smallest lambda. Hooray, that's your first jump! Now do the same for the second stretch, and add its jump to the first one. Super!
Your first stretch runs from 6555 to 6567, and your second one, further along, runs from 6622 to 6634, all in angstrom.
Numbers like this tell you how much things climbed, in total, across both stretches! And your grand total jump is 6.6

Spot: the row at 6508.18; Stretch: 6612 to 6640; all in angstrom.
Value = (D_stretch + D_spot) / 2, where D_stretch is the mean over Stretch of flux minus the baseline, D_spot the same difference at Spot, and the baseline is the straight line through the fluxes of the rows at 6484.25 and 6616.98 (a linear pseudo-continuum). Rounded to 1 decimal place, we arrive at 0.3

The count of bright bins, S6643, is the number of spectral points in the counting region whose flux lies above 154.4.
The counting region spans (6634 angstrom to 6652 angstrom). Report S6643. 0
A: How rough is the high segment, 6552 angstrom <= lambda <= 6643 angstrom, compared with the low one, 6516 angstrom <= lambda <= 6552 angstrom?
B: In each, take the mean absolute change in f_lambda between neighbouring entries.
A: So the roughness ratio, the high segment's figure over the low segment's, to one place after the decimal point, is 1.4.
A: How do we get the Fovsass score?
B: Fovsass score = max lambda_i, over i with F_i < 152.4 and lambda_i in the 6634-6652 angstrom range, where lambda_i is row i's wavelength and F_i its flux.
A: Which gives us 6647.52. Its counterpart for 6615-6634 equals 6632.23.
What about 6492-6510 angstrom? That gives 6499.20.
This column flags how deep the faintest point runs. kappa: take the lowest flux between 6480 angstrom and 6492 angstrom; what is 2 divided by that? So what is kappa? 0.0140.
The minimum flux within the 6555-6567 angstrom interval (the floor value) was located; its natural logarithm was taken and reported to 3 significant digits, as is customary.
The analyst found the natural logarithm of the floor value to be 5.06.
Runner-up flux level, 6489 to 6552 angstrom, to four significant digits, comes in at 159.7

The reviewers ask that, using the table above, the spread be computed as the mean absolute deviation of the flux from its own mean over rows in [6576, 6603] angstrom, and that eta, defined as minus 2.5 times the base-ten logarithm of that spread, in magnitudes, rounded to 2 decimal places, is -0.27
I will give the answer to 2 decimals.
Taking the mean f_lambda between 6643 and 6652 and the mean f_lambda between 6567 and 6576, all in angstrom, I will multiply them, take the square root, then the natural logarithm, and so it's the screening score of 5.04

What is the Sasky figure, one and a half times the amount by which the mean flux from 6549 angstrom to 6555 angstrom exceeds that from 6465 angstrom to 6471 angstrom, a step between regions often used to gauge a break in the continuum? 11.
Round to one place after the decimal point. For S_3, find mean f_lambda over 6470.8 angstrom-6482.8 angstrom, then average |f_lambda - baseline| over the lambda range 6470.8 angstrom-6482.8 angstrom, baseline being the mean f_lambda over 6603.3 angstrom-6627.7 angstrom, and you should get 3.2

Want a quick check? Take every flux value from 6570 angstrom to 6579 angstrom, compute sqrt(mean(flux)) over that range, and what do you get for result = 12.5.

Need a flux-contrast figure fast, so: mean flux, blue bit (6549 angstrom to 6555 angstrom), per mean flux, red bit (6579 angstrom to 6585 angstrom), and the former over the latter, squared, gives 1.02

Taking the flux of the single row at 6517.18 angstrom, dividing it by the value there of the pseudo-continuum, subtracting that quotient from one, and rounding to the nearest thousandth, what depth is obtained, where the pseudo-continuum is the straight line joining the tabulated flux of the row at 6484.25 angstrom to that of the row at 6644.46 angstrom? 0.020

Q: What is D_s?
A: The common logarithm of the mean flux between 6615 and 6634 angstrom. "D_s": 2.18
